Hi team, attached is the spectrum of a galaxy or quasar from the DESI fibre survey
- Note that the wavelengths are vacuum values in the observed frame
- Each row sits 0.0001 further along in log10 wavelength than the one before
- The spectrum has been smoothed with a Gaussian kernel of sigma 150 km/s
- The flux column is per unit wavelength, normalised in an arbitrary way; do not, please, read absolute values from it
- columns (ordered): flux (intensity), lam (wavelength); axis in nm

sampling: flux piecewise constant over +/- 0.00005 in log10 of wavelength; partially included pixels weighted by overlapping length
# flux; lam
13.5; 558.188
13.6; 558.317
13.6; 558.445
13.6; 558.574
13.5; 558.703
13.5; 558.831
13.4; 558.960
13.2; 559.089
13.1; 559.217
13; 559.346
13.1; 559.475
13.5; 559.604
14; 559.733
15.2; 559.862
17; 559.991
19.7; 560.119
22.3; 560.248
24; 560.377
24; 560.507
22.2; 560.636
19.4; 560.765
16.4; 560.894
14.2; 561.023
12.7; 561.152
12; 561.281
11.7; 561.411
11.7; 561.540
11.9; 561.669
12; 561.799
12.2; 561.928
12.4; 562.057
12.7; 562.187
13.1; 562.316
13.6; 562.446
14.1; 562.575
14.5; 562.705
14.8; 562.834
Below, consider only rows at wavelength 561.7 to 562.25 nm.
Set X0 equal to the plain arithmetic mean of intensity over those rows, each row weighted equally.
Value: 12.3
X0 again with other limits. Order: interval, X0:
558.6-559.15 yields 13.4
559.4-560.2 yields 15.4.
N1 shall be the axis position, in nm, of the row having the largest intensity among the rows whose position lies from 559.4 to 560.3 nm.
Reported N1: 560.248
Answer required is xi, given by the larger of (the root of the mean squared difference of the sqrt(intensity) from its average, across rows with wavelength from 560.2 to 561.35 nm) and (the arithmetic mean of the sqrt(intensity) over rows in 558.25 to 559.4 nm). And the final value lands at 3.66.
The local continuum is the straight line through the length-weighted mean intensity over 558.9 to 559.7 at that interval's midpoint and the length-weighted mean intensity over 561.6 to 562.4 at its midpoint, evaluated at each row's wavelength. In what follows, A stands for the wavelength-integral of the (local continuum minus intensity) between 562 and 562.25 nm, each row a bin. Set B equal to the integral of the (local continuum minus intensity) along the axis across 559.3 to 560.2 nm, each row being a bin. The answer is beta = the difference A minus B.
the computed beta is 1.9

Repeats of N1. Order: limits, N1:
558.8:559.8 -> 559.733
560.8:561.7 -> 560.894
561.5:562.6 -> 562.575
